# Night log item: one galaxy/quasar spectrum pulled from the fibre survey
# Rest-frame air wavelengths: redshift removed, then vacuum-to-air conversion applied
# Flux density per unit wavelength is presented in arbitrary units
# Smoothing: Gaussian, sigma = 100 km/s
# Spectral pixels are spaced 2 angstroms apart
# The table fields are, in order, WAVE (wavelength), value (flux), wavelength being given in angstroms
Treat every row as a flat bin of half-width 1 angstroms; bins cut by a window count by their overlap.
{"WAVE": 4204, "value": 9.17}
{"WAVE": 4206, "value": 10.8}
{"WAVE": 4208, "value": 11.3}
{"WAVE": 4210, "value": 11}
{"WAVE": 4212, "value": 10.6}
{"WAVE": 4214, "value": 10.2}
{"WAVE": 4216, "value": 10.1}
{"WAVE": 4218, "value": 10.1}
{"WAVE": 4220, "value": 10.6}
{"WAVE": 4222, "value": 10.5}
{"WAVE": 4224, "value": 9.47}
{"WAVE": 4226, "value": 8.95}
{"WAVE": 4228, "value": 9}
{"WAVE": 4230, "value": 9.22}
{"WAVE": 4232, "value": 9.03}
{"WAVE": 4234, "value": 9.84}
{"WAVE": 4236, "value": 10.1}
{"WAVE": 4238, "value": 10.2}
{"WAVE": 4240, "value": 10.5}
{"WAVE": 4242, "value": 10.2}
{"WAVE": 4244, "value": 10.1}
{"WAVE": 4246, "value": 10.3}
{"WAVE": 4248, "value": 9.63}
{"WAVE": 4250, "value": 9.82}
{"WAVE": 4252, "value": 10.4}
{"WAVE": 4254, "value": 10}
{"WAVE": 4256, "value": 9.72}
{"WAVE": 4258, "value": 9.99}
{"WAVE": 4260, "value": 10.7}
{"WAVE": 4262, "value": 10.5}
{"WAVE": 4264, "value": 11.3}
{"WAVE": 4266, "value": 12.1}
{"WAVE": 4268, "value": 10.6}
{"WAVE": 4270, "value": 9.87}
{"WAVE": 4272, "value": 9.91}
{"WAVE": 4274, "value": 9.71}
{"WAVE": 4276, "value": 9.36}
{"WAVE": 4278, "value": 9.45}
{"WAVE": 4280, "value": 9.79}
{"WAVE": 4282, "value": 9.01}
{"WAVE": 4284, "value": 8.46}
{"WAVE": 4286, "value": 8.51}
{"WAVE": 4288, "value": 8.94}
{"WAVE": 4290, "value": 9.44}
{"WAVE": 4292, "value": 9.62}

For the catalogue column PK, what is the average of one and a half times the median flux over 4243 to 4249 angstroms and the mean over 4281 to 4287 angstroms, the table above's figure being 11.9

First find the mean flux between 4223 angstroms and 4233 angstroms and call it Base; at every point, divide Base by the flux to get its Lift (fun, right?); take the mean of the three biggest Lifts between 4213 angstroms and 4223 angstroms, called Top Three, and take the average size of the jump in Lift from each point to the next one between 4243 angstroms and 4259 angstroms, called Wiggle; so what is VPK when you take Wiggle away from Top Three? 0.87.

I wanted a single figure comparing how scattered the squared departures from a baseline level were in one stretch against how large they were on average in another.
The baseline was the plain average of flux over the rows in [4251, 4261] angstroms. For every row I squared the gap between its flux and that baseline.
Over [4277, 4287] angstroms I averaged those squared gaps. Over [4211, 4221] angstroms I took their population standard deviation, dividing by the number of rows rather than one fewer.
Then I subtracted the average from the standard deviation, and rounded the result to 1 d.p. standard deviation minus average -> -1.4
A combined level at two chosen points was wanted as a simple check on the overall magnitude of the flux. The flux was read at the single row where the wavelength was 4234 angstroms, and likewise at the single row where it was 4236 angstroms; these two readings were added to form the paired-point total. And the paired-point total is 19.94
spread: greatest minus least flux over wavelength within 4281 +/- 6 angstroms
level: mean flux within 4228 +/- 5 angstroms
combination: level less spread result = 7.8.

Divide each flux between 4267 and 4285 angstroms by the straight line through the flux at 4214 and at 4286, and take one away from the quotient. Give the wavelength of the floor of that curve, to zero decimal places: 4284 angstroms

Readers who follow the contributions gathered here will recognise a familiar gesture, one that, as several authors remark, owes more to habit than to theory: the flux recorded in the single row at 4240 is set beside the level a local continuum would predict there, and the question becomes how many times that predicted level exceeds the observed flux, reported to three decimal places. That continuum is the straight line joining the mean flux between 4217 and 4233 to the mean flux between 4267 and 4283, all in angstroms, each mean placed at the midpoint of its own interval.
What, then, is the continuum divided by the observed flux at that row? 0.918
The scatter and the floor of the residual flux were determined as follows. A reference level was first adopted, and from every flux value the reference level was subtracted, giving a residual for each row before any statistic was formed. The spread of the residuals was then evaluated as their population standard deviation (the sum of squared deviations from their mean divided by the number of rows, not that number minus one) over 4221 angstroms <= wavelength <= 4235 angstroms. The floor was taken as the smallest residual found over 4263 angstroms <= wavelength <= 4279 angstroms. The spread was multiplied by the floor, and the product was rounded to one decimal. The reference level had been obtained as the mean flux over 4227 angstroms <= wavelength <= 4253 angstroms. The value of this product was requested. -0.3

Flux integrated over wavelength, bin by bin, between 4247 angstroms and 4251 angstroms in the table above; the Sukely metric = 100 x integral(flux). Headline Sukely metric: 3890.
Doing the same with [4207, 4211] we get 4460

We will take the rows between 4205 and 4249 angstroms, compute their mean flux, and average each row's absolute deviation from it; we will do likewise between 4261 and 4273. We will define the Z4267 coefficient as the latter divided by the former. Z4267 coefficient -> 1.3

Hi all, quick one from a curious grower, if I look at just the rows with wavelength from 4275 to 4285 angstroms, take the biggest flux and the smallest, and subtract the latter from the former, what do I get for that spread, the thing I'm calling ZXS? 1.3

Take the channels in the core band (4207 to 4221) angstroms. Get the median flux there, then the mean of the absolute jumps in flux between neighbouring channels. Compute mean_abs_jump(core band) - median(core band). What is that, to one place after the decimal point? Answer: -10.3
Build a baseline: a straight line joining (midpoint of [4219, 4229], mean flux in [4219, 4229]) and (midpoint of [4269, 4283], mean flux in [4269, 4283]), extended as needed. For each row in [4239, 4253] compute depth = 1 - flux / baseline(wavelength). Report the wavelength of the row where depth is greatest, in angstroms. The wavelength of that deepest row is 4248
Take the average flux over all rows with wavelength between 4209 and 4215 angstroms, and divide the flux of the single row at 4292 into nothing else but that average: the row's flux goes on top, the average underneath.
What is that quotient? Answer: 0.91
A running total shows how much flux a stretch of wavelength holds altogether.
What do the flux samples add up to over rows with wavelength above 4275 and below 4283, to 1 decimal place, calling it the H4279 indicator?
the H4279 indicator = 37.6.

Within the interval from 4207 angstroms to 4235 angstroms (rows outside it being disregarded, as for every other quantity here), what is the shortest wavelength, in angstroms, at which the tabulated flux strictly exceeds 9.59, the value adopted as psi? 4208 angstroms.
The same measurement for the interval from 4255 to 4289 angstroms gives 4256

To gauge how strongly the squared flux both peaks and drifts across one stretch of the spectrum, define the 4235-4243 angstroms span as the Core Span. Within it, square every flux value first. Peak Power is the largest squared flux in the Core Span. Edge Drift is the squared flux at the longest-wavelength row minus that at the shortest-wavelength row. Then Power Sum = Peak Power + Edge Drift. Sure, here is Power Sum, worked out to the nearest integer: 112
